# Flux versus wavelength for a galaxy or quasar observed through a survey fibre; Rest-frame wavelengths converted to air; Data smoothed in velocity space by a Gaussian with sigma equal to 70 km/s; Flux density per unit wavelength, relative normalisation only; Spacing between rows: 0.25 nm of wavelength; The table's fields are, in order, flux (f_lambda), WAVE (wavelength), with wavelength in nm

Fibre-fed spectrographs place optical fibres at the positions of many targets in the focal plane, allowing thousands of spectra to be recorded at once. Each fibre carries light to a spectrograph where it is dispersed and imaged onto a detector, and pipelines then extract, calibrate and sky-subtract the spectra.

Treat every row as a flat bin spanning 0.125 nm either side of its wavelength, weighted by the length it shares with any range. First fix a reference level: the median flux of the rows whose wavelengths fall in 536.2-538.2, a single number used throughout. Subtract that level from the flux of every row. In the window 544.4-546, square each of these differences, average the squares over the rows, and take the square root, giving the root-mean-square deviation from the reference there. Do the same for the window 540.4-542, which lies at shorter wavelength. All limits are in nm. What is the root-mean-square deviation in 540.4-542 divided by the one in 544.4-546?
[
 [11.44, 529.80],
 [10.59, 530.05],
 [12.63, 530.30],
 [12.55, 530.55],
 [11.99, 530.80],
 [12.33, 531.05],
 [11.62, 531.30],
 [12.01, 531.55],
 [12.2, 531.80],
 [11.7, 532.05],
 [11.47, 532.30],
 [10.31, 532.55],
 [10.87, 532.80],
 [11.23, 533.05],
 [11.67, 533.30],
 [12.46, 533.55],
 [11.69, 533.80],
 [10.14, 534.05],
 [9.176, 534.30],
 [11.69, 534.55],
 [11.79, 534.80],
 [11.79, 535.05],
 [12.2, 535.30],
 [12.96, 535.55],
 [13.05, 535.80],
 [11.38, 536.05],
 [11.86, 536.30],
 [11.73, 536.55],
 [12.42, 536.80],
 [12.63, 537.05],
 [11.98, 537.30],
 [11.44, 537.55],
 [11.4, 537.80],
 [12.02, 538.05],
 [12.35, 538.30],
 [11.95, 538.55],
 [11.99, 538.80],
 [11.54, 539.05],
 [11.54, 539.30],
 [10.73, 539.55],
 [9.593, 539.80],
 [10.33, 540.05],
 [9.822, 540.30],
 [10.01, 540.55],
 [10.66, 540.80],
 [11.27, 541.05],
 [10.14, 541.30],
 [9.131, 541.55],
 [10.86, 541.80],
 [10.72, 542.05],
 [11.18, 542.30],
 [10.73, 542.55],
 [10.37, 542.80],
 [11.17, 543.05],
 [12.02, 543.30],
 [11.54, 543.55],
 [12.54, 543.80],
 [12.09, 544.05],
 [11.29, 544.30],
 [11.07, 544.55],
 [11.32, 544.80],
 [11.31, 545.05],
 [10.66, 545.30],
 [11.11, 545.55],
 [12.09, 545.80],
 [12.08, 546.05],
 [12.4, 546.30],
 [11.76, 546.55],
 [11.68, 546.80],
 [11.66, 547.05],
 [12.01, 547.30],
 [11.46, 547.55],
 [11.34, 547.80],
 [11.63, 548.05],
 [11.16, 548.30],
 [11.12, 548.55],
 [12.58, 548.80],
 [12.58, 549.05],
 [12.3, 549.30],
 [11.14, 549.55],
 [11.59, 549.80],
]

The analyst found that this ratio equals 2.2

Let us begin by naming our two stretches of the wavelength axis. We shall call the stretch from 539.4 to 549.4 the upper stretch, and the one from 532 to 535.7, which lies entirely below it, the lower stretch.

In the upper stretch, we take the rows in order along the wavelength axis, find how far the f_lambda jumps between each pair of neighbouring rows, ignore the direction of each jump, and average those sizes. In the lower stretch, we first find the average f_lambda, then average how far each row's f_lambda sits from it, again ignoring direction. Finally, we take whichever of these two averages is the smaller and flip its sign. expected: -0.53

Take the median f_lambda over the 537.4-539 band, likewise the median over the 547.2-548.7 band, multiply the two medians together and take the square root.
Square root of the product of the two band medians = 11.7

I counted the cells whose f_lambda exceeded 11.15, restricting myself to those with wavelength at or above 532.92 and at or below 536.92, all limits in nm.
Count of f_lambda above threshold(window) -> 14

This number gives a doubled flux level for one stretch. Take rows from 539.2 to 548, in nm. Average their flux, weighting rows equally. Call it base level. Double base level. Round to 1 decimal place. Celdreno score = 22.3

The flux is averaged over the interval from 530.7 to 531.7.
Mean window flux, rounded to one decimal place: 12.0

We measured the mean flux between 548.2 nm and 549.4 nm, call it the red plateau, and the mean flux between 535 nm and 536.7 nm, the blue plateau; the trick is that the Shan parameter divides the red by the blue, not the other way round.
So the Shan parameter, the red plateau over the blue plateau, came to 0.98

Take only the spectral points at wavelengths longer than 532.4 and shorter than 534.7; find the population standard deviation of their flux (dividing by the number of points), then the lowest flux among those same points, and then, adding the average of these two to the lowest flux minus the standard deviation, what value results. 13.3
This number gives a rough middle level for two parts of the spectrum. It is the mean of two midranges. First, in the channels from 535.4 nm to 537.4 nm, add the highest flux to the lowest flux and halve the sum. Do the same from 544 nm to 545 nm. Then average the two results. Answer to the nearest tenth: 11.9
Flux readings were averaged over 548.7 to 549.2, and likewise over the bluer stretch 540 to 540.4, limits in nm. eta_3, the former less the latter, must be 2.5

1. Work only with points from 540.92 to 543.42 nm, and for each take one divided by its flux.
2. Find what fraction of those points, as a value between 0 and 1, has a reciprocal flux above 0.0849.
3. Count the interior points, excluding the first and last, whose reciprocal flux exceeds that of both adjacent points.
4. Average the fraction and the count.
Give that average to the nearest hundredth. 1.95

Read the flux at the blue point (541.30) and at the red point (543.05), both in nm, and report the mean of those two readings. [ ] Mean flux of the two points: 10.7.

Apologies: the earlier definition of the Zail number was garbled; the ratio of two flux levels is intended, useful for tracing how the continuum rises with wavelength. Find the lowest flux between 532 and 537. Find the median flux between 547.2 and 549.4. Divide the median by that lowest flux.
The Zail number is 1.27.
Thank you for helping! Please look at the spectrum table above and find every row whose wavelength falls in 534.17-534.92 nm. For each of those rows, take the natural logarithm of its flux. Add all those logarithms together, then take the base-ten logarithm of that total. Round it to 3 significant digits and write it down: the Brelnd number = 0.854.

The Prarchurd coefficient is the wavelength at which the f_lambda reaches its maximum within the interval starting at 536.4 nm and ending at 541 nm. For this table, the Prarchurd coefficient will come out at 537.05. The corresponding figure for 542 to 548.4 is 543.80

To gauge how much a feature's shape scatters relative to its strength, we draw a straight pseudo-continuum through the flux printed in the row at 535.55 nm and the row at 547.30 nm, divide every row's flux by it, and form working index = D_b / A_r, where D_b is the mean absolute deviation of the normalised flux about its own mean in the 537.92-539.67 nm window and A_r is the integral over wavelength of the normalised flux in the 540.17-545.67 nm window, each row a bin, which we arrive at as 0.0059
